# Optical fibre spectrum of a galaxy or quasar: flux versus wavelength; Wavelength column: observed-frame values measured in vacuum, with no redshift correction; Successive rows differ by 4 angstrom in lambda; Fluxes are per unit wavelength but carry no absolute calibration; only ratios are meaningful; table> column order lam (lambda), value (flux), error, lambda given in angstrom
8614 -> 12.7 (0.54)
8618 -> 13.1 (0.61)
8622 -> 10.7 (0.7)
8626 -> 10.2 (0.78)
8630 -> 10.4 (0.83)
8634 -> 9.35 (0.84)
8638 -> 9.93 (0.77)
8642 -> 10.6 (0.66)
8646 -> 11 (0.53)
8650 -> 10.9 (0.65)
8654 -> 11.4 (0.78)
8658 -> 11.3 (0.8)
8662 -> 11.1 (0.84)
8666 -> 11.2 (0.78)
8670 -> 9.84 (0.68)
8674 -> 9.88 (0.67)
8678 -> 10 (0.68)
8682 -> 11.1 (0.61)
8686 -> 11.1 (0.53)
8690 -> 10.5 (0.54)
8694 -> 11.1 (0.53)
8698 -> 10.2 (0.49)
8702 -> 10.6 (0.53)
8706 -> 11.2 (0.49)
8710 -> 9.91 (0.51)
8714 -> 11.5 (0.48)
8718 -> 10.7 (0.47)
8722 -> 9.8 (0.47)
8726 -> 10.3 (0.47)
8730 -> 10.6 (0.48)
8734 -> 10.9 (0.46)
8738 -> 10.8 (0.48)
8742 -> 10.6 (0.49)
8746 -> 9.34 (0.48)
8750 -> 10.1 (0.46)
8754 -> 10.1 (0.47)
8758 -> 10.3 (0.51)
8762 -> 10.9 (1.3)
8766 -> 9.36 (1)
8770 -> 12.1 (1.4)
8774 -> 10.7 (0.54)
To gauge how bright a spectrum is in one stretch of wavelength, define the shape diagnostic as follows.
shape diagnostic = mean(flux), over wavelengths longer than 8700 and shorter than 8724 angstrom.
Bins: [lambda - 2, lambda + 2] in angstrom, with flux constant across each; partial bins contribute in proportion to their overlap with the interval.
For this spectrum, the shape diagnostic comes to 10.6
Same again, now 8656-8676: 10.7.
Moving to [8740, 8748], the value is 10.0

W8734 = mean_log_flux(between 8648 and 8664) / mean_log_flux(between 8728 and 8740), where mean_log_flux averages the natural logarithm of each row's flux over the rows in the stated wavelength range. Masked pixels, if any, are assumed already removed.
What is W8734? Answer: 1.02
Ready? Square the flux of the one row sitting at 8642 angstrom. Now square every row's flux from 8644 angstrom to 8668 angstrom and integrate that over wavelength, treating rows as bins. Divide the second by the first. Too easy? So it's 26.6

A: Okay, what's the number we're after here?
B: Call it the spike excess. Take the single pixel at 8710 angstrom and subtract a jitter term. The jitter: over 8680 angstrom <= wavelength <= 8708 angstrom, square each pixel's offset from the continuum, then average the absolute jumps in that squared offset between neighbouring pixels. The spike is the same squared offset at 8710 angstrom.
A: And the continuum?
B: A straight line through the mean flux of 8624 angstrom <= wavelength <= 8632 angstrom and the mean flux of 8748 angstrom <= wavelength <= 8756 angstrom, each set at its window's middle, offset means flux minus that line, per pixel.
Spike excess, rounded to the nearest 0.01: -0.49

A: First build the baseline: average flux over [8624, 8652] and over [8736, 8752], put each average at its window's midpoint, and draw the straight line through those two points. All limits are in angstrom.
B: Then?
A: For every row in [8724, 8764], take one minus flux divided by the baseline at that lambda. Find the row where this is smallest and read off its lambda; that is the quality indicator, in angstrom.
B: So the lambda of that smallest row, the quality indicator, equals 8762 angstrom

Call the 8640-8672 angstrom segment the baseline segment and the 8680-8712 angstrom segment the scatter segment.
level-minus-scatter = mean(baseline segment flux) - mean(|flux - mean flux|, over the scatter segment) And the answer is 10.51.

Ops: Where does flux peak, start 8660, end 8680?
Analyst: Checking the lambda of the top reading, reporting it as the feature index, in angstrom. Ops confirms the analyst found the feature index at 8666 angstrom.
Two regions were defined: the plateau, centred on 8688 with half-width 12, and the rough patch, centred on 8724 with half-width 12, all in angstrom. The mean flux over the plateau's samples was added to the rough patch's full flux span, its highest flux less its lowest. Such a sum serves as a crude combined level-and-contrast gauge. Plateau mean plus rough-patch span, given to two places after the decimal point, 12.37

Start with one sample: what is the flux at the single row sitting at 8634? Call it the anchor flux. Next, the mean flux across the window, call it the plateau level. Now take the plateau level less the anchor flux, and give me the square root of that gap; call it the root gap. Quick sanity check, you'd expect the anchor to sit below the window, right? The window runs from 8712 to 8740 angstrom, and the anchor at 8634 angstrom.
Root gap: 1.1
